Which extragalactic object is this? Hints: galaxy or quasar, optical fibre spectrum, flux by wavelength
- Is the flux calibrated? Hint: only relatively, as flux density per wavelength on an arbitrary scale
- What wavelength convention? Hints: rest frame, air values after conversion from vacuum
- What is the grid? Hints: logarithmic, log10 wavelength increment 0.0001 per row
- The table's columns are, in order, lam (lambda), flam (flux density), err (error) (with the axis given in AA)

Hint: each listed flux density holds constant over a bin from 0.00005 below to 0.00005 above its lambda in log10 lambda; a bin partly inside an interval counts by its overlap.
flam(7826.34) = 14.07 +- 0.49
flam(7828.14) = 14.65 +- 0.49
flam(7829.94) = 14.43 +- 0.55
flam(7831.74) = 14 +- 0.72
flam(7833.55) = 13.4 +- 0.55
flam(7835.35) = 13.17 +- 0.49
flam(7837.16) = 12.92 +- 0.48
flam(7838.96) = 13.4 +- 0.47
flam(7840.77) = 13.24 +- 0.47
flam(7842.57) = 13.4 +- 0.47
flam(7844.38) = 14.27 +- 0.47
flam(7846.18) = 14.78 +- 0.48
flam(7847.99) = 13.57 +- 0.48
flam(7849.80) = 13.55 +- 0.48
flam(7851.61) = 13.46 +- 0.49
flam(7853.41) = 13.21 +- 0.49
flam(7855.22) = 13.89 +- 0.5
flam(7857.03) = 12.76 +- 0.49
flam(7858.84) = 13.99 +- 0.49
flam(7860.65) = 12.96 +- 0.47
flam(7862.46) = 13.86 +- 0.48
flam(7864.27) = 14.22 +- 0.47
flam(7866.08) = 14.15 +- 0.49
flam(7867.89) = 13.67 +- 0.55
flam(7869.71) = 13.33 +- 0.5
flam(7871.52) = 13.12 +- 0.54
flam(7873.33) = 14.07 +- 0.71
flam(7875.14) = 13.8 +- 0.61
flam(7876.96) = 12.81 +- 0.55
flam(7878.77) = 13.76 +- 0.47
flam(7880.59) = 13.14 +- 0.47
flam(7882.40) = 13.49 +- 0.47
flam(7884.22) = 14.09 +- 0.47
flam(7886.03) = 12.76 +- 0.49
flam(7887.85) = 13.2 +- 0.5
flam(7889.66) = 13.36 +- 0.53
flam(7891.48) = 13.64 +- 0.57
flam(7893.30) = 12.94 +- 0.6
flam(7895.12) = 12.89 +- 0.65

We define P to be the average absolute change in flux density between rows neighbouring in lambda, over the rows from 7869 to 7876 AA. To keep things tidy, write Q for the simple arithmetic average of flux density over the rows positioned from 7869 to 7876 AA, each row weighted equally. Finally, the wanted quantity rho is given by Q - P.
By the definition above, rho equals 13.1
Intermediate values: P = 0.48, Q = 13.6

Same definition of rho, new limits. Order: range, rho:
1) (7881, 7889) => 12.6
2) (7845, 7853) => 13.4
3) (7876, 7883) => 12.7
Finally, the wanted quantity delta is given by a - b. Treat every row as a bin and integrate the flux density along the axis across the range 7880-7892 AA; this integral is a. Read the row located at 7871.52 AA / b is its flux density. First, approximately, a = 161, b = 13.12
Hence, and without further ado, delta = 147.5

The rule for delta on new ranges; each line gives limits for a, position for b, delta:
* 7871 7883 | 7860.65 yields 148.7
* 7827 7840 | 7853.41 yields 165.0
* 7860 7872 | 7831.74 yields 149.7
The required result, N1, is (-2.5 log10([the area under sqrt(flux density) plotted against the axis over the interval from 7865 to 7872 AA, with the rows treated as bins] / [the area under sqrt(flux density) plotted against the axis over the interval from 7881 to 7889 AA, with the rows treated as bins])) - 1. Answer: -0.86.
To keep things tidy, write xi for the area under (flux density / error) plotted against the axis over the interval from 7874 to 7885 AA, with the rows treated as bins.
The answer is 294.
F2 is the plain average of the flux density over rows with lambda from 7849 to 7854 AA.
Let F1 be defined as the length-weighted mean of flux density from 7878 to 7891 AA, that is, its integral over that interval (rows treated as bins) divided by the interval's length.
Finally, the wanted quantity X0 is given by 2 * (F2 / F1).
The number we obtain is 2.00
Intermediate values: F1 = 13.4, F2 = 13.4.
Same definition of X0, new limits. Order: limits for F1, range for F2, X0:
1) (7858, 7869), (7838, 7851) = 1.99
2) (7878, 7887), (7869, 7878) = 2.00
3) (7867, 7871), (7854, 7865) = 2.03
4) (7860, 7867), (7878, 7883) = 1.95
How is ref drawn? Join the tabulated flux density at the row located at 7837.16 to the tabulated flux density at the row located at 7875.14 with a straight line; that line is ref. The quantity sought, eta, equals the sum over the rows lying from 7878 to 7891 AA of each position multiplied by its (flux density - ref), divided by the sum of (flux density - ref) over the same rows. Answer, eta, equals 7885.5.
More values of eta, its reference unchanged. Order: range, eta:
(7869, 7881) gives 7876.4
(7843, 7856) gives 7847.4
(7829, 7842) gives 7832.7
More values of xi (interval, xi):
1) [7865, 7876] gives 271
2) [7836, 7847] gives 317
